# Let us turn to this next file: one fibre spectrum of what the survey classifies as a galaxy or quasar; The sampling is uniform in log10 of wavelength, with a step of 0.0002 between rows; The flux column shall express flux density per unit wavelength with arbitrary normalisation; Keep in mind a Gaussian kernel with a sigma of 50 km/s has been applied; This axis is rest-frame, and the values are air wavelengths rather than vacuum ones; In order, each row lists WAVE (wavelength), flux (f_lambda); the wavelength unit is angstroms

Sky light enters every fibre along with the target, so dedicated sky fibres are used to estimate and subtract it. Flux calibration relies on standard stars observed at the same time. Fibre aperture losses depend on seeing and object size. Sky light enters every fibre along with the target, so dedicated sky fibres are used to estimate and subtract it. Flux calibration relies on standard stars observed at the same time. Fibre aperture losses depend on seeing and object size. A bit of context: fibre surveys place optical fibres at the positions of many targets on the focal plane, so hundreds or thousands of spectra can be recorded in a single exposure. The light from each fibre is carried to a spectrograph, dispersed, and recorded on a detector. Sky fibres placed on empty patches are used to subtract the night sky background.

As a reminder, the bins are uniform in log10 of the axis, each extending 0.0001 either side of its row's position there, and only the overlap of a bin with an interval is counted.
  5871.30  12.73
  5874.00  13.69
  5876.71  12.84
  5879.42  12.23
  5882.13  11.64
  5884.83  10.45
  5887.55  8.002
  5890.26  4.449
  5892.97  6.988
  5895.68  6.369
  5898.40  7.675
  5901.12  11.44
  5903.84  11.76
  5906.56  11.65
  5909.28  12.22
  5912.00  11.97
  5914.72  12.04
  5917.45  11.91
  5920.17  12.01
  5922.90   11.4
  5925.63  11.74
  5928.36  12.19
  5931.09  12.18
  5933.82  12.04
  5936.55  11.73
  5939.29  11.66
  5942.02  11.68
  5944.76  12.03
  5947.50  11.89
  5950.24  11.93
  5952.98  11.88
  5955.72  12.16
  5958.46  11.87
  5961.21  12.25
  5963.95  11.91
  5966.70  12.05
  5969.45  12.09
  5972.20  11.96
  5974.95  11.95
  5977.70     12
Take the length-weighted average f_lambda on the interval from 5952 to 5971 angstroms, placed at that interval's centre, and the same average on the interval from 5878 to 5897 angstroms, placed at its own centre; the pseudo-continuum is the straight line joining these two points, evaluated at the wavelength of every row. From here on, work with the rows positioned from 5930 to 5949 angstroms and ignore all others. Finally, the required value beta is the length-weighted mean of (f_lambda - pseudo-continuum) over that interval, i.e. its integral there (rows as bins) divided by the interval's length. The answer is 0.9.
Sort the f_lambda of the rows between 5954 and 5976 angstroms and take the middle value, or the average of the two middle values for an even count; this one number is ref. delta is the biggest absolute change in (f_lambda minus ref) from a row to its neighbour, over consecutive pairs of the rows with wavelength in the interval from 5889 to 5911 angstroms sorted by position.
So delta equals 3.8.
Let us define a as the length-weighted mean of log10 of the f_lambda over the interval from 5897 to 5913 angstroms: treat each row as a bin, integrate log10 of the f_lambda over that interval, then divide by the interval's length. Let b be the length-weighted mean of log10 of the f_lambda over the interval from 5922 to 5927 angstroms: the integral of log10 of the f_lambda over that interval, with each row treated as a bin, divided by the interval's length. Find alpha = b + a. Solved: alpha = 2.10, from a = 1.04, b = 1.063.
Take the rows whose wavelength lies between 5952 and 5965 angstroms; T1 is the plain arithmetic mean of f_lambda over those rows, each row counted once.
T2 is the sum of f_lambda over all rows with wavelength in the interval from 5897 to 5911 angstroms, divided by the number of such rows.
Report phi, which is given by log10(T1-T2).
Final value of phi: 0.0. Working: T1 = 12.01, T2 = 10.9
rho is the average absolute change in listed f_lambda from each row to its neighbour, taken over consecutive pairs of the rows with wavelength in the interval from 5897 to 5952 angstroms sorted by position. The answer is 0.41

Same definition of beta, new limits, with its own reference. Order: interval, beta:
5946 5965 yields 0.2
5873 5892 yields 2.0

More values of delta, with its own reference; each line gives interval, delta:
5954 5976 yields 0.4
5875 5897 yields 3.6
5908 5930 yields 0.6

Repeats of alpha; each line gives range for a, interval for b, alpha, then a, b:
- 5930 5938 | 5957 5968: 2.16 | 1.08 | 1.080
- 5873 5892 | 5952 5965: 2.07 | 0.99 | 1.080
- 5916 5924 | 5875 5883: 2.16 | 1.07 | 1.090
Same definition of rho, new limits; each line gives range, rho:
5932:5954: 0.14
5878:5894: 2.06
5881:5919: 1.30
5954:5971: 0.24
